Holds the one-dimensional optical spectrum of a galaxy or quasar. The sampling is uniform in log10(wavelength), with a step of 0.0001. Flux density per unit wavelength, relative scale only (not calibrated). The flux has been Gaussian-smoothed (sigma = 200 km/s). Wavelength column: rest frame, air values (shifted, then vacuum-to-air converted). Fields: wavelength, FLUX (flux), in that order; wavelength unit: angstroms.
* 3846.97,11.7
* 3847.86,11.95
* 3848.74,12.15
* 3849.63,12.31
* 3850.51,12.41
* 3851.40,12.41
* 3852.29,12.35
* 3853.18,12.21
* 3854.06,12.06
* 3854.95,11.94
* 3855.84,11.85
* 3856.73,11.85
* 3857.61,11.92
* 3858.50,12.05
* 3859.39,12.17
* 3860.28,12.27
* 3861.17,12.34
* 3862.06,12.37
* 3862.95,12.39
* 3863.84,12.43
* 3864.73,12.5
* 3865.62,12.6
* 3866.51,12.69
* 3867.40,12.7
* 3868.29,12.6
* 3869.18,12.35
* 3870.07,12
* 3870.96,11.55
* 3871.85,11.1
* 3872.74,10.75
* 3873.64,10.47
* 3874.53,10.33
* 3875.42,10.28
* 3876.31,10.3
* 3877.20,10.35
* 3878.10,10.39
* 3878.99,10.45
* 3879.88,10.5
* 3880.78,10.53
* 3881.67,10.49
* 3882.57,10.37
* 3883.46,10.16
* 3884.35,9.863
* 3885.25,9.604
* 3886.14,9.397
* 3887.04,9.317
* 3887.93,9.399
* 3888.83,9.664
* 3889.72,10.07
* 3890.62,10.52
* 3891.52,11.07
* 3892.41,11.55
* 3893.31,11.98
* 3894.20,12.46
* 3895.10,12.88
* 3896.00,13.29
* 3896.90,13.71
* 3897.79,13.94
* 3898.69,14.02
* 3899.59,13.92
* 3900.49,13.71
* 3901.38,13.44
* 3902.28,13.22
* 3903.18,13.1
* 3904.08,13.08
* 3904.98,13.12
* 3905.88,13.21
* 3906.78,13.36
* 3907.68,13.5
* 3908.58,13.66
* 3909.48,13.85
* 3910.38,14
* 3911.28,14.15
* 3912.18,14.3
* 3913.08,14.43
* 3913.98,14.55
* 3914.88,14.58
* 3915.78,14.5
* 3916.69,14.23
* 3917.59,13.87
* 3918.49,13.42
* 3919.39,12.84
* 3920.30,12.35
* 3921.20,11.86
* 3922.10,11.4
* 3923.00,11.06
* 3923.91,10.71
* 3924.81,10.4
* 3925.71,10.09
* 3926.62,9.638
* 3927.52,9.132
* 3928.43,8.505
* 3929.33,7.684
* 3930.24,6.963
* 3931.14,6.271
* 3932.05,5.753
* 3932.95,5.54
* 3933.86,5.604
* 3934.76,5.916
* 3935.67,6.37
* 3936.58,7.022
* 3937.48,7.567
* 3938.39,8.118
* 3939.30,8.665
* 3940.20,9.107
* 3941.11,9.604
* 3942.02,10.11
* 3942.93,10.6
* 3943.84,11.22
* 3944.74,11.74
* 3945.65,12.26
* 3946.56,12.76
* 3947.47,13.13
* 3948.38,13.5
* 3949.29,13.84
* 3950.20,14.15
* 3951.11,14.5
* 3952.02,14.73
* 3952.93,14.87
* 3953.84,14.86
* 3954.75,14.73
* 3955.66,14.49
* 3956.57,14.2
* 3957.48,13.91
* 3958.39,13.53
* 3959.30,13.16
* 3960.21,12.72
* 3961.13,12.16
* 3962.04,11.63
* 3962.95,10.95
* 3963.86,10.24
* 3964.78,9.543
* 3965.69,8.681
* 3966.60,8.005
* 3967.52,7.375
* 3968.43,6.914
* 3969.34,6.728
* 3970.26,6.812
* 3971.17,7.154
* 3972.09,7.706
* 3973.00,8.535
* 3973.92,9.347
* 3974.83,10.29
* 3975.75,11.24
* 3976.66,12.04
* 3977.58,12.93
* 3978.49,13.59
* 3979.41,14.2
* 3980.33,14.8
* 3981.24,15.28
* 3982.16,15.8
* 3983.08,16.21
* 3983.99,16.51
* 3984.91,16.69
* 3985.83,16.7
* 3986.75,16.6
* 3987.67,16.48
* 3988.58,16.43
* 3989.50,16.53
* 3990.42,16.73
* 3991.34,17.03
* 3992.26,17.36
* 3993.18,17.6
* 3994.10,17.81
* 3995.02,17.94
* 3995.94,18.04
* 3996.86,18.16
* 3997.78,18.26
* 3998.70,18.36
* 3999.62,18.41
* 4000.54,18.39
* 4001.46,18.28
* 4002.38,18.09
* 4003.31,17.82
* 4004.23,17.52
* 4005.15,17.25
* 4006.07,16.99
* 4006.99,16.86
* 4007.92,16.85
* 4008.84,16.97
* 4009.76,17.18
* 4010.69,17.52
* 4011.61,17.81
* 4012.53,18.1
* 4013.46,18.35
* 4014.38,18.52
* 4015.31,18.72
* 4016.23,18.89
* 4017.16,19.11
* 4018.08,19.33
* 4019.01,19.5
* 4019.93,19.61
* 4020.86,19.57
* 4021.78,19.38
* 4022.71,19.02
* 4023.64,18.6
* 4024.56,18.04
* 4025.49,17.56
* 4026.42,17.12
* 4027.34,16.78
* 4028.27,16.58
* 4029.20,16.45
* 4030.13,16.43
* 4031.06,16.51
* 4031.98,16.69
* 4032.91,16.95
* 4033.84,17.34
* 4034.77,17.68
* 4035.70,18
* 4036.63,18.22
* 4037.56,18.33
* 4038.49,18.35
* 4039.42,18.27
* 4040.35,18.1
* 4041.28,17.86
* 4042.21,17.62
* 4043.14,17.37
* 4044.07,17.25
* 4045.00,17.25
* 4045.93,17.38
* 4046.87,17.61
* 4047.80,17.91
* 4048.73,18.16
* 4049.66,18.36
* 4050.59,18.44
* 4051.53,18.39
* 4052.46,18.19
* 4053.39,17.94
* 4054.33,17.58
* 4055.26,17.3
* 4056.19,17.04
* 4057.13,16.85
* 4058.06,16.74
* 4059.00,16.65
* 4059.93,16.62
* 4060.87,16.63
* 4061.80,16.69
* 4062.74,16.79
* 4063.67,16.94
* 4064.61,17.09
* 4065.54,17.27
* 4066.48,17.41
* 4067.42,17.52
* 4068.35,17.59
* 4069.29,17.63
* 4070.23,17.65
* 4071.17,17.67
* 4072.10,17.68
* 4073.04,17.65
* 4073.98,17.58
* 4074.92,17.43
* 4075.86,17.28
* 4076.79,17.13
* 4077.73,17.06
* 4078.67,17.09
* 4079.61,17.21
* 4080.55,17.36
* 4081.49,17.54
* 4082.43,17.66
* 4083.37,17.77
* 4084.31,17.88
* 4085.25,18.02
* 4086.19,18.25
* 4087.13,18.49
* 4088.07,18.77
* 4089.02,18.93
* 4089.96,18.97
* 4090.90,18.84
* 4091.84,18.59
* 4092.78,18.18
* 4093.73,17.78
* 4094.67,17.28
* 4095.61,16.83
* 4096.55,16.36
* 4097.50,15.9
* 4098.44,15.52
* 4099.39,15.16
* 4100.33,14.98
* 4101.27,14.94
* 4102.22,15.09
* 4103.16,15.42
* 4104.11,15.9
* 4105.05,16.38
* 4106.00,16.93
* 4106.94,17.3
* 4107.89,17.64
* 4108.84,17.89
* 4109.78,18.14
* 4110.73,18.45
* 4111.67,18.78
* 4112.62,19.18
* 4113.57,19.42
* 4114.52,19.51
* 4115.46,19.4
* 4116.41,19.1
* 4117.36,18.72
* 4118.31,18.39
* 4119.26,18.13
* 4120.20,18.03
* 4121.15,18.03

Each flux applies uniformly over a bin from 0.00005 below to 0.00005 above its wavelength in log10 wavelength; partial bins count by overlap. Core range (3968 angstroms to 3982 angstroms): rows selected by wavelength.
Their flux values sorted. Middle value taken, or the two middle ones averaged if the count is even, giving 10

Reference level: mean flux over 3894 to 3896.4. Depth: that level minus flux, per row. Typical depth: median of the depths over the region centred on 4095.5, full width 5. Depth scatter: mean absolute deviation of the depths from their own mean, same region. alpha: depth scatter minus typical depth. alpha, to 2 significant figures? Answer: 4.5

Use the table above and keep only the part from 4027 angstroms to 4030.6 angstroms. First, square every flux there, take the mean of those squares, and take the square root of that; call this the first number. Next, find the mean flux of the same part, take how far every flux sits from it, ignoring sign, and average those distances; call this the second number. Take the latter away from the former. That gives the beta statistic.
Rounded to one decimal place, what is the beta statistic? 16.4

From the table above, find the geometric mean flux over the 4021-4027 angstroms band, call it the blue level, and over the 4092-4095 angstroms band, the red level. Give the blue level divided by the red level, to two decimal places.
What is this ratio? 1.03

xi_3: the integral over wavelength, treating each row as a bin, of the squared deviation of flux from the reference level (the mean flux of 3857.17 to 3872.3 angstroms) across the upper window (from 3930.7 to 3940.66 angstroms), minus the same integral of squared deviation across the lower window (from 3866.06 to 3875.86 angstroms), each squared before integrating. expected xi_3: 285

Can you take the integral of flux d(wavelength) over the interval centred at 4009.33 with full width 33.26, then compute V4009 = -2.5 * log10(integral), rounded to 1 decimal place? -7.0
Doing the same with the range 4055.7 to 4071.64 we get -6.1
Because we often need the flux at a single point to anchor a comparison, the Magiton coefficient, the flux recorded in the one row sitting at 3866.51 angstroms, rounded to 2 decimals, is 12.69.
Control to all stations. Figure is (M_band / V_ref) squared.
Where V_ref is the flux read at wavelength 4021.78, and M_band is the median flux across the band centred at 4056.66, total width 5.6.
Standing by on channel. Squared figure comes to 0.76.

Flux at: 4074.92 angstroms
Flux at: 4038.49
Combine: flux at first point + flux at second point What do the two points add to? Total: 36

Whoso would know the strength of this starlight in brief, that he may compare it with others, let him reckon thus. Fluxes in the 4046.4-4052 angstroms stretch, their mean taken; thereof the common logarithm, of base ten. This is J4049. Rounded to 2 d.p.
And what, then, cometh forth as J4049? 1.26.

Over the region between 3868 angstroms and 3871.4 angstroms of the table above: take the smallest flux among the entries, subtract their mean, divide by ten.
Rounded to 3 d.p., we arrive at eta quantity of -0.057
